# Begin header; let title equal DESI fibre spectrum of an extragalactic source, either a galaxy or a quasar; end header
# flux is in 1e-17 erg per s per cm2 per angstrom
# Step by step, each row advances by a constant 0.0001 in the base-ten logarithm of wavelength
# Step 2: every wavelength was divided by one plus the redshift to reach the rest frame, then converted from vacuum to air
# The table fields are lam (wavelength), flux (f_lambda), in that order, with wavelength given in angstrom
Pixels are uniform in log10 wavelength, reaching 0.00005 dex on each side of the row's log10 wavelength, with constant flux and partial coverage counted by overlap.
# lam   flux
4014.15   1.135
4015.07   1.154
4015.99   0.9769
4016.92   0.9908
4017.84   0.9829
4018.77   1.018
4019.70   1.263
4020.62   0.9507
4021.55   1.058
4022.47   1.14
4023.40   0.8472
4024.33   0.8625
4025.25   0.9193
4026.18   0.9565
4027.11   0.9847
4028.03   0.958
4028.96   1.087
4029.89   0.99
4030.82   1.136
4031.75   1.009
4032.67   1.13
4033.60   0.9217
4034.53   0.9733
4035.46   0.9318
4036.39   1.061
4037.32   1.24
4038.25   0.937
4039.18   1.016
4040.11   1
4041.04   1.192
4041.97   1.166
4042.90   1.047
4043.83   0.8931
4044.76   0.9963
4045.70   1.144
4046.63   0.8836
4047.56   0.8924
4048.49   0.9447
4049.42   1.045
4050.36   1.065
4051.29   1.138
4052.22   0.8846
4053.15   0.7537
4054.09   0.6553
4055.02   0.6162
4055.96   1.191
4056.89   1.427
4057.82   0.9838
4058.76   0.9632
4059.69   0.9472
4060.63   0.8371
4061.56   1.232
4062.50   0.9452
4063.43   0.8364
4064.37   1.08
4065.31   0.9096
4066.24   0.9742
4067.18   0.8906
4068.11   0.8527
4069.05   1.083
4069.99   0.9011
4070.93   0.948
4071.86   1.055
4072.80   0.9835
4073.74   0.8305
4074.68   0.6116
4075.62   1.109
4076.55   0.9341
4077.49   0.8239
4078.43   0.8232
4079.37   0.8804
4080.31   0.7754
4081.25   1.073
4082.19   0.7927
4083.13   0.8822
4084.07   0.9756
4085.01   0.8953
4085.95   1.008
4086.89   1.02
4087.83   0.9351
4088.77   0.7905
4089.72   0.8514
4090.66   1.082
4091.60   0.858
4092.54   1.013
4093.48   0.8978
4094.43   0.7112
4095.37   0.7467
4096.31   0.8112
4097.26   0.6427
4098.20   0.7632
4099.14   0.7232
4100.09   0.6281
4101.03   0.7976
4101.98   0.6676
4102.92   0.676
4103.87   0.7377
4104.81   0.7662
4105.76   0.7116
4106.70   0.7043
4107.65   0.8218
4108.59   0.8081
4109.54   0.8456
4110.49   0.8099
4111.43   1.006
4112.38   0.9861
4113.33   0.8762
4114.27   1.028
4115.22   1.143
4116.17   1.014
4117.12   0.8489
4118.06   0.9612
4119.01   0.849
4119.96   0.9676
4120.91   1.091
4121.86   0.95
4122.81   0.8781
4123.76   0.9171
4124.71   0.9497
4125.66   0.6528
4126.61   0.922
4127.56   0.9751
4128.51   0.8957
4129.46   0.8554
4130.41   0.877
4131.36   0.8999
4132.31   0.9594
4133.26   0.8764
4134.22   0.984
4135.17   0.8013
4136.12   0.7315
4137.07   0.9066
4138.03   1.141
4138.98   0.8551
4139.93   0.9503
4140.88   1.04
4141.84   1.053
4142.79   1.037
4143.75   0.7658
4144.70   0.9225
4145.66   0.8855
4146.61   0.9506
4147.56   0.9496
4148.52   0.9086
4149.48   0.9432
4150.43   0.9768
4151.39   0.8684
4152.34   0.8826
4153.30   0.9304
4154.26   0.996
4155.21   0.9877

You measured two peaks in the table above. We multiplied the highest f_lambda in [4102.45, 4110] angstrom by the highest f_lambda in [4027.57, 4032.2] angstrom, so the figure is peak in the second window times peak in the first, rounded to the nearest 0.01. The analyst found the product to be 0.96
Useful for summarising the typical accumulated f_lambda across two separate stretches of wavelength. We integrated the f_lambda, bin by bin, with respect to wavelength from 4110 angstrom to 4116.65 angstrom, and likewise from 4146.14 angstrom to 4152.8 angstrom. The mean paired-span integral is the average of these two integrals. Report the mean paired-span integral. 6.3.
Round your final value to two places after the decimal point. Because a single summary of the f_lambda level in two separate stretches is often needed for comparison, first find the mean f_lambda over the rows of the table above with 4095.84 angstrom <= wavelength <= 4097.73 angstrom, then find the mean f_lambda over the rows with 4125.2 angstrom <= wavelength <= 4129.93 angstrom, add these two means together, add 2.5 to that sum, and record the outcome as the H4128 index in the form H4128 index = 4.09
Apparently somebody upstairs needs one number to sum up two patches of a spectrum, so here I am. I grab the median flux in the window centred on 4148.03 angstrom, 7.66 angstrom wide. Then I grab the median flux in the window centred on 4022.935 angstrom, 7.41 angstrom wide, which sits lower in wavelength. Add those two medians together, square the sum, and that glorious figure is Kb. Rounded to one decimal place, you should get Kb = 3.6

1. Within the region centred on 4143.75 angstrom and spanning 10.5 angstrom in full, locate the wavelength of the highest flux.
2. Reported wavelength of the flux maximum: 4141.84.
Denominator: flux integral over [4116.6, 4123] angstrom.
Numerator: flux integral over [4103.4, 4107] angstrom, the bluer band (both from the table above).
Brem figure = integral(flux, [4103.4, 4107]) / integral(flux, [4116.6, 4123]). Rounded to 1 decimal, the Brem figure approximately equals 0.4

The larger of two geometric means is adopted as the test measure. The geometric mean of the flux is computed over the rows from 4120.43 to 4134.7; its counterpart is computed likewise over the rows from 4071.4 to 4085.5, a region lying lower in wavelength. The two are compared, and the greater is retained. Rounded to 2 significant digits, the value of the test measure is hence 0.91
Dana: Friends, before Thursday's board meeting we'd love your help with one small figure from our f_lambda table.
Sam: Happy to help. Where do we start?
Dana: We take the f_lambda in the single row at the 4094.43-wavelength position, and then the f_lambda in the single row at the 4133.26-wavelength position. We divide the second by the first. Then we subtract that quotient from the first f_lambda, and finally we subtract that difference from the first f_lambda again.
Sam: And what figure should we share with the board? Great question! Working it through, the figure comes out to 1.2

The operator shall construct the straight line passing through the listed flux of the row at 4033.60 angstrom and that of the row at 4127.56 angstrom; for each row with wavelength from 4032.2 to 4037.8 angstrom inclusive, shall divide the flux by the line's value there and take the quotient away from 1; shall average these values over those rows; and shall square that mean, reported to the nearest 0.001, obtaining 0.017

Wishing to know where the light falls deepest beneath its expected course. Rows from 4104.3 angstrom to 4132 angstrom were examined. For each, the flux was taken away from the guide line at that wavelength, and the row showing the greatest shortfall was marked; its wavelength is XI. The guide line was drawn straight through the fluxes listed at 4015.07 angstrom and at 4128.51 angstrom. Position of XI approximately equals 4125.66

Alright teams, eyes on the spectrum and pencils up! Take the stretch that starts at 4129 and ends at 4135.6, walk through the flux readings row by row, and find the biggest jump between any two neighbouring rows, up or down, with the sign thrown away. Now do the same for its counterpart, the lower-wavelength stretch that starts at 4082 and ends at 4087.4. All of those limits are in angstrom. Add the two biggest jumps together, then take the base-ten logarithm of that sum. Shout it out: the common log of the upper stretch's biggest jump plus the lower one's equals -0.5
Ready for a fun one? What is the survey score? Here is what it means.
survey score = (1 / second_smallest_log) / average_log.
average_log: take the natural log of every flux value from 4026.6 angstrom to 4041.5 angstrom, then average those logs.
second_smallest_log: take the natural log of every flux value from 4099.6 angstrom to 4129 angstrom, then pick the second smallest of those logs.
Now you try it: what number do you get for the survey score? -76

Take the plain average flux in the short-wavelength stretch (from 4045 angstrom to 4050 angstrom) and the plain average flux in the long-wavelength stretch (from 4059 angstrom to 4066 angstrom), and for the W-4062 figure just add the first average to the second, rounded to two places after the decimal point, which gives 1.95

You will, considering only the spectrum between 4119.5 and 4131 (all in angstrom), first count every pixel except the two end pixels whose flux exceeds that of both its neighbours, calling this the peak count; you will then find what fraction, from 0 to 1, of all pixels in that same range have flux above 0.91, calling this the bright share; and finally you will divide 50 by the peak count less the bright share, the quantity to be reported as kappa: 21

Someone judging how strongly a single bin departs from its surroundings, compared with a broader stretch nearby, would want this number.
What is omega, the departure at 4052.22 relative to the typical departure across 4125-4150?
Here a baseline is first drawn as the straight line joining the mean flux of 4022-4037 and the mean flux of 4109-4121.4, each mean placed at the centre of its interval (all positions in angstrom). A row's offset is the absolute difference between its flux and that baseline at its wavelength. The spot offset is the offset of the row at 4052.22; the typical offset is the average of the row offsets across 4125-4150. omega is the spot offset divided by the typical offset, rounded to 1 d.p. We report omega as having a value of 1.3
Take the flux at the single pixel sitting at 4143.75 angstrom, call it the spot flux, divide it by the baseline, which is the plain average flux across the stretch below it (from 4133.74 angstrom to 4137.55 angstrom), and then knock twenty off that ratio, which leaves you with -19.1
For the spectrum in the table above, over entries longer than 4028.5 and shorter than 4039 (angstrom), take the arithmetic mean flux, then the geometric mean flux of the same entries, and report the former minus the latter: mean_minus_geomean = 0.004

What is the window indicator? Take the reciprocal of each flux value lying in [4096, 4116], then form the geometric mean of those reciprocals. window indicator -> 1.25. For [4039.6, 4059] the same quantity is 1.02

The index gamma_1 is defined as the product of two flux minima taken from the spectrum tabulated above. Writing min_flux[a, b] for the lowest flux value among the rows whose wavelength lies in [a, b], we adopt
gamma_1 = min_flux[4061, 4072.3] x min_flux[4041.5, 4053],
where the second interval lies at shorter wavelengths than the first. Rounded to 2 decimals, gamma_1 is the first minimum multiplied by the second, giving 0.74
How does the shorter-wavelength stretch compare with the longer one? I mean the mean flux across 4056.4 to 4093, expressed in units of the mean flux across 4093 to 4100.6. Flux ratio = 1.27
